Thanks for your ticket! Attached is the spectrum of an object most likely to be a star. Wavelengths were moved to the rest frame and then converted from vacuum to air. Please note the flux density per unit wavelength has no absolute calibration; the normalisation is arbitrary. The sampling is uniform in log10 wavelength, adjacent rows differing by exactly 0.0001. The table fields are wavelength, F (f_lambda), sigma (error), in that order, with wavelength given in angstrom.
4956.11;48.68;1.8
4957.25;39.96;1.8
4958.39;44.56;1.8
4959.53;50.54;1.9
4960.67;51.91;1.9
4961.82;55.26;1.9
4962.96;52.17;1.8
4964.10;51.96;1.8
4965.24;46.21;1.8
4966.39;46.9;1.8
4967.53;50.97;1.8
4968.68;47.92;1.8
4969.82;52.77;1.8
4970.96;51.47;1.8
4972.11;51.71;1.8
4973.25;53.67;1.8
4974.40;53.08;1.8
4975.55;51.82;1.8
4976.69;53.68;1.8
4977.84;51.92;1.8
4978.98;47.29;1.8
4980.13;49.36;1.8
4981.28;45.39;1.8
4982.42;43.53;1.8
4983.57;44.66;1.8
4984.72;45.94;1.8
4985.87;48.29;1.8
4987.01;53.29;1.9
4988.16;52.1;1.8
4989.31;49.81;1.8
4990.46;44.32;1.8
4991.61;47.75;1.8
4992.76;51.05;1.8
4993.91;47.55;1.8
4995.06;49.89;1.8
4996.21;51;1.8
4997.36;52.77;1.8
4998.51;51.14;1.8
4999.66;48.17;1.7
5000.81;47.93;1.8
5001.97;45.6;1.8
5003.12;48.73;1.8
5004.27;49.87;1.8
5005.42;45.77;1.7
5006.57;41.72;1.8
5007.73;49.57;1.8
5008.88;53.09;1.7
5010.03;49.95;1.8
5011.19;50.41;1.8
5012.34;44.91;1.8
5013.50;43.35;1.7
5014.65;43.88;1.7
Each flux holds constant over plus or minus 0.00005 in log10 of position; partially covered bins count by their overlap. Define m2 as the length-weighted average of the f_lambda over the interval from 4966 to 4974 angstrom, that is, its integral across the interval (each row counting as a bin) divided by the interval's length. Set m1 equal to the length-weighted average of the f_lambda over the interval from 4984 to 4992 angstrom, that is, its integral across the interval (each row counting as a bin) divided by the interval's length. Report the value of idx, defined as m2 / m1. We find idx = 1.04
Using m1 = 49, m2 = 50.9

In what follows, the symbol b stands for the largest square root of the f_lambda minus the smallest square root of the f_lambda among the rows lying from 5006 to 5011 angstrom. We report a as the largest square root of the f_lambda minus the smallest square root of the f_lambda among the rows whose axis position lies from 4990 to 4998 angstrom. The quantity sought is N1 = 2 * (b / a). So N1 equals 2.7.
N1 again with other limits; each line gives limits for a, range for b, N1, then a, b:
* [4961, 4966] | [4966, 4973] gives 1.3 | 0.64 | 0.4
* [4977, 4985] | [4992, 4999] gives 1.2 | 0.61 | 0.4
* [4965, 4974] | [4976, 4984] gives 2.8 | 0.53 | 0.7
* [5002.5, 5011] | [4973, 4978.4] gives 0.3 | 0.83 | 0.1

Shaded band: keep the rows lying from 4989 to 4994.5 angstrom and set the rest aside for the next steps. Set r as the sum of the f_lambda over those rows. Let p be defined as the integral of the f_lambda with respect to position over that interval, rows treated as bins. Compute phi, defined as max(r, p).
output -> 264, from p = 264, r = 240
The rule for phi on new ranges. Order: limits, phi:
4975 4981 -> 303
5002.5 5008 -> 259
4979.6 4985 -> 247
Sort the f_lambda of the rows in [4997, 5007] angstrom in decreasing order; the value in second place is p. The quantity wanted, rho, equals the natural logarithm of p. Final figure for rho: 3.93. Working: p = 51.14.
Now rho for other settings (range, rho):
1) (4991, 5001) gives 3.93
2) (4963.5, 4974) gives 3.97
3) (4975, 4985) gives 3.95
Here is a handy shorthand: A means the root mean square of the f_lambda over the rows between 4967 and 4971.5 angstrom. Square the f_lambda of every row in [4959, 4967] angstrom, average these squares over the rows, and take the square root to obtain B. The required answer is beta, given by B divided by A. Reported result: 1.00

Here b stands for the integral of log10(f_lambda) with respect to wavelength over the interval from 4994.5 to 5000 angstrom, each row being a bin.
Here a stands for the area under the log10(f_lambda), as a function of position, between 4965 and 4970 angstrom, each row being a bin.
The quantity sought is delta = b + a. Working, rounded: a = 8.4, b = 9.4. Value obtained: 17.8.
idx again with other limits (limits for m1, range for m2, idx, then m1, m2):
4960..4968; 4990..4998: 0.97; 51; 49.3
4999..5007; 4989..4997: 1.04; 47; 48.8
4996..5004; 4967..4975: 1.05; 49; 51.6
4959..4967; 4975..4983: 0.97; 51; 49.0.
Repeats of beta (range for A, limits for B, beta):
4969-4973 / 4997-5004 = 0.94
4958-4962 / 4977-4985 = 0.93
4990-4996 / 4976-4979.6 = 1.06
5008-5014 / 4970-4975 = 1.08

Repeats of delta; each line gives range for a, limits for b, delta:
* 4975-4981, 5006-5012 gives 20.3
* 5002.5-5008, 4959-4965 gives 19.5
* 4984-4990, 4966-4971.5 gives 19.5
